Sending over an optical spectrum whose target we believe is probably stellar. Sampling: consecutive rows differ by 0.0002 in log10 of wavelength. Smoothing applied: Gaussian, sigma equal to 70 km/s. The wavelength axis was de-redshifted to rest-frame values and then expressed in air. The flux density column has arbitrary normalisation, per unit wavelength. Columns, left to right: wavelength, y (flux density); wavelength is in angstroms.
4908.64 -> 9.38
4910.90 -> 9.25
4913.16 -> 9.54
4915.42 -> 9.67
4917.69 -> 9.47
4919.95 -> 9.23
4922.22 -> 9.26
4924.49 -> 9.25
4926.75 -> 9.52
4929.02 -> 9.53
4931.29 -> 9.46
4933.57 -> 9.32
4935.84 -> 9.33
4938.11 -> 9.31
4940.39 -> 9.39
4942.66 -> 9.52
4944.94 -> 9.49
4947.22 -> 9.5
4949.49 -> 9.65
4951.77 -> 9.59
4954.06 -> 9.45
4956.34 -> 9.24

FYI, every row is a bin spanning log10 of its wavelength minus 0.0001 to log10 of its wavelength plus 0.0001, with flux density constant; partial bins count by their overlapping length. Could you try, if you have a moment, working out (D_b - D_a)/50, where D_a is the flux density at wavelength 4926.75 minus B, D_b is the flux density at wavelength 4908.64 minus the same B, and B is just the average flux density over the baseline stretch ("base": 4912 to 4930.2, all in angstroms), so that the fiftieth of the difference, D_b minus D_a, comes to -0.003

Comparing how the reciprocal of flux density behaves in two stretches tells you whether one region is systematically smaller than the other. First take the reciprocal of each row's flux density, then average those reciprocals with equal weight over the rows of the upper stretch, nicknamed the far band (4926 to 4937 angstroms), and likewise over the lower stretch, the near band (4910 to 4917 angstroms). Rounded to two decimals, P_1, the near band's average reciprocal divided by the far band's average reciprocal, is 0.99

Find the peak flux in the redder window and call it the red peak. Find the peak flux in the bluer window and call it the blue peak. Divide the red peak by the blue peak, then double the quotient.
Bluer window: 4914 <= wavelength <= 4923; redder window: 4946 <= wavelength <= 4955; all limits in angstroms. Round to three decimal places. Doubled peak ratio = 1.996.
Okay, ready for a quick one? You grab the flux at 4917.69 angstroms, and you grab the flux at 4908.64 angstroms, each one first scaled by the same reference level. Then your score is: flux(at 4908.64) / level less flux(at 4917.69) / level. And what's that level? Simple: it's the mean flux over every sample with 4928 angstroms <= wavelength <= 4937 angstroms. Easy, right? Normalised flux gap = -0.010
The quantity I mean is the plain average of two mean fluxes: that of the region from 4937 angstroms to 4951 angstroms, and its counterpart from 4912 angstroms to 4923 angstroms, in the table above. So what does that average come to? 9.46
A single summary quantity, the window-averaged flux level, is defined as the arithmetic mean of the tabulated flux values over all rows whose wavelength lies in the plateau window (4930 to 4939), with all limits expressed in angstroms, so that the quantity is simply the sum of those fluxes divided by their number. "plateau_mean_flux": 9.36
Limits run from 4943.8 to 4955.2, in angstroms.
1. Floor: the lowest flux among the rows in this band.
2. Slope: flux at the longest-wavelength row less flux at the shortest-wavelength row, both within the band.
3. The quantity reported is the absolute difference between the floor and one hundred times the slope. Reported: 13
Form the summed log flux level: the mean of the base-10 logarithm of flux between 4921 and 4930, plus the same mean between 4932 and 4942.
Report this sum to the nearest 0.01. 1.94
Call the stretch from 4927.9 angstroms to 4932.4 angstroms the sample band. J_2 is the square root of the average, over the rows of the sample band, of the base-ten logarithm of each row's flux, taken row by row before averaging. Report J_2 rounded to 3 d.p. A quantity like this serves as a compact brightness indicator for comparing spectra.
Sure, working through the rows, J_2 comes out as 0.989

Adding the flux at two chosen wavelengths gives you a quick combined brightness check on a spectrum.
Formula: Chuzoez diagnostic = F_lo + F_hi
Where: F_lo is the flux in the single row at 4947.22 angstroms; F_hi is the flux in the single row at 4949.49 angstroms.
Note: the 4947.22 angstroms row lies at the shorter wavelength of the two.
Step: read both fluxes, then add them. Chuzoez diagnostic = 19.15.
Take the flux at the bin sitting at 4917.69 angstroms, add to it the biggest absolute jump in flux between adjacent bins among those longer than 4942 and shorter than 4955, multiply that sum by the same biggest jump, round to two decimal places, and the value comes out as 1.44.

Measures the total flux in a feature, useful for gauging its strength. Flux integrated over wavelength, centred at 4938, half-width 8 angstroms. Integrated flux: 150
